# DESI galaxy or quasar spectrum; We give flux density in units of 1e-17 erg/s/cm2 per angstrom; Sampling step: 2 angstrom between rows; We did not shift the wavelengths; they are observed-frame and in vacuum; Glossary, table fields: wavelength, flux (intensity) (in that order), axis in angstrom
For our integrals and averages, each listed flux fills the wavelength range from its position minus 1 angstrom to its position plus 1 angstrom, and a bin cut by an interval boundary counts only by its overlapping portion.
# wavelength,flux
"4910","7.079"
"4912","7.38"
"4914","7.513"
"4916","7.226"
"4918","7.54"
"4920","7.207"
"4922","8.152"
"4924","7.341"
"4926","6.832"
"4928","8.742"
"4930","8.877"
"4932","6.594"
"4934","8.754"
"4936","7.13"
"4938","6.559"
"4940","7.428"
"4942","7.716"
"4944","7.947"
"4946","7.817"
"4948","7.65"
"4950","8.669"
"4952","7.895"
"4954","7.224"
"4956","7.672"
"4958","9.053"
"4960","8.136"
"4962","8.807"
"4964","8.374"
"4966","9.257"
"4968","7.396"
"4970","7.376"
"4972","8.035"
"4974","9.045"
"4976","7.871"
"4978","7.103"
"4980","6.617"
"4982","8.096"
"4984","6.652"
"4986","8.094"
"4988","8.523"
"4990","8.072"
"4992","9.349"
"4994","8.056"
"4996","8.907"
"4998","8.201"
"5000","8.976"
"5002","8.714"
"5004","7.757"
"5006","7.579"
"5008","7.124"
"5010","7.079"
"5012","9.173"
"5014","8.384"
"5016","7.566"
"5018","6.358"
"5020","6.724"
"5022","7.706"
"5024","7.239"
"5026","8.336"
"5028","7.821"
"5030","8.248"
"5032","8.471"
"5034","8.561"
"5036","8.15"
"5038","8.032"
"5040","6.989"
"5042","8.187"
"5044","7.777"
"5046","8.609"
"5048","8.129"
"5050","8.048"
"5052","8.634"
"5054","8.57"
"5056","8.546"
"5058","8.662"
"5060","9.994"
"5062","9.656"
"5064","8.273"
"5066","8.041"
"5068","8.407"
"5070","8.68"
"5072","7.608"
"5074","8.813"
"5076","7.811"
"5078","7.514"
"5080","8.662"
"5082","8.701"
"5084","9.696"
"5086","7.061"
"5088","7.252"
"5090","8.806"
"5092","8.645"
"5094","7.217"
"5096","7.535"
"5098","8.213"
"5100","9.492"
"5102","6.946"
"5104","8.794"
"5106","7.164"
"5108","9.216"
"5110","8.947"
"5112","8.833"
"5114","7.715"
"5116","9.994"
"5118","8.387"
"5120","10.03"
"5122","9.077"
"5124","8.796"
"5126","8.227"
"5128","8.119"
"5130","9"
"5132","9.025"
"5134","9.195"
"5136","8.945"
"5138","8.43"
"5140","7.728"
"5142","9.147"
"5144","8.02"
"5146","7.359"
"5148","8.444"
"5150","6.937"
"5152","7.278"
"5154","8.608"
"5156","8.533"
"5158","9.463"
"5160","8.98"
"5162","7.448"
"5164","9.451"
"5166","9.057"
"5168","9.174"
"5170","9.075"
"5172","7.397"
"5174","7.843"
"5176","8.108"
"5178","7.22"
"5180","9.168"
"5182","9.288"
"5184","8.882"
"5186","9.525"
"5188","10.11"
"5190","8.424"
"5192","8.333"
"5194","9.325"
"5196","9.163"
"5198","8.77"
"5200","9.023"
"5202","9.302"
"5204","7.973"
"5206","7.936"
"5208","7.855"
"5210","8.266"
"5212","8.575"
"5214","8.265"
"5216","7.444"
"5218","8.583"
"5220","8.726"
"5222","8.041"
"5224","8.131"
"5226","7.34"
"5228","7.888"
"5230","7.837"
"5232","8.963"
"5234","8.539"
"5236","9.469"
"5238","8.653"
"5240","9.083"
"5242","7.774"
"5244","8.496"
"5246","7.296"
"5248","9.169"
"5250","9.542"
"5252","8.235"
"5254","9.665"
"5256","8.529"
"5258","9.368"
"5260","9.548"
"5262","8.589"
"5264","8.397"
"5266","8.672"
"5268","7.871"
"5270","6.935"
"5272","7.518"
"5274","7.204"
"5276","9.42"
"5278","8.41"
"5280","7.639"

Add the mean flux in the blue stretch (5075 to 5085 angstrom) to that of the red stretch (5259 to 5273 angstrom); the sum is 16.7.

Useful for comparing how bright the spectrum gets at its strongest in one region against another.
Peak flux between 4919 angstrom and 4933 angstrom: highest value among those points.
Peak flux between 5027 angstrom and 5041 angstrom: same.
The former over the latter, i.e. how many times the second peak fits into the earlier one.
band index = 1.04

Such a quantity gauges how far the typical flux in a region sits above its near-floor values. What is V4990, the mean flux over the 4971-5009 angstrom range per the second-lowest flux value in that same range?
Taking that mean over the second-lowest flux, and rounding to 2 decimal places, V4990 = 1.21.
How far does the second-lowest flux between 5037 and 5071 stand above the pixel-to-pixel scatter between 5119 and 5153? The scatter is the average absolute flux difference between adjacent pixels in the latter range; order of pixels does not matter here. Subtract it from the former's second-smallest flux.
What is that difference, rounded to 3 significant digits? 7.11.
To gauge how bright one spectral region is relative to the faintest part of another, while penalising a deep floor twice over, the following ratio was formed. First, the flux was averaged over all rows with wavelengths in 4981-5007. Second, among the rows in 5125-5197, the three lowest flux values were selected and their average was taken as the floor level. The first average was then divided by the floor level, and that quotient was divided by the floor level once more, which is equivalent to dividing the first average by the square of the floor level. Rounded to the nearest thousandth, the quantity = 0.161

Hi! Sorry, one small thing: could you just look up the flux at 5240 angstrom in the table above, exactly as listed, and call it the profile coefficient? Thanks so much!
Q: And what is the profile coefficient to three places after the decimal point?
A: 9.083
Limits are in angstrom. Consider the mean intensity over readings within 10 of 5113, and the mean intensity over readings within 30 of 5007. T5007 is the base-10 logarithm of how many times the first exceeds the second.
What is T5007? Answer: 0.046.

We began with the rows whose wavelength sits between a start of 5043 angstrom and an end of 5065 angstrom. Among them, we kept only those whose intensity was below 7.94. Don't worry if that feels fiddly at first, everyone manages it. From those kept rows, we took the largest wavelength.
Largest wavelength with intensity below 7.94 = 5044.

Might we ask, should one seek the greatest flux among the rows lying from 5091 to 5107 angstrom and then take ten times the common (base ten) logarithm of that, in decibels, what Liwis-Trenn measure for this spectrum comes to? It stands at 9.77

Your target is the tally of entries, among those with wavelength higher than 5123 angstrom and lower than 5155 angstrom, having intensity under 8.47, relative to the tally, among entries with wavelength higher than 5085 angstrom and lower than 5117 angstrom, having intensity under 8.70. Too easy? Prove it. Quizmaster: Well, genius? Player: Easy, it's 1.00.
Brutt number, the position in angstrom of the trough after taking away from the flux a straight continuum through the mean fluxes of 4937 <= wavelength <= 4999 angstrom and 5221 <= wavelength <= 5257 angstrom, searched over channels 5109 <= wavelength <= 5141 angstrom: 5140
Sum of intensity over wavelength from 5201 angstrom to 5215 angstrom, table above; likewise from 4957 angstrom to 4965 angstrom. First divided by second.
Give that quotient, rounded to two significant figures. 1.7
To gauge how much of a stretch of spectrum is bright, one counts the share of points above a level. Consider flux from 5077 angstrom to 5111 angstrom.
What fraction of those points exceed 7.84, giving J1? 0.59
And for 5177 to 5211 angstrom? 0.94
